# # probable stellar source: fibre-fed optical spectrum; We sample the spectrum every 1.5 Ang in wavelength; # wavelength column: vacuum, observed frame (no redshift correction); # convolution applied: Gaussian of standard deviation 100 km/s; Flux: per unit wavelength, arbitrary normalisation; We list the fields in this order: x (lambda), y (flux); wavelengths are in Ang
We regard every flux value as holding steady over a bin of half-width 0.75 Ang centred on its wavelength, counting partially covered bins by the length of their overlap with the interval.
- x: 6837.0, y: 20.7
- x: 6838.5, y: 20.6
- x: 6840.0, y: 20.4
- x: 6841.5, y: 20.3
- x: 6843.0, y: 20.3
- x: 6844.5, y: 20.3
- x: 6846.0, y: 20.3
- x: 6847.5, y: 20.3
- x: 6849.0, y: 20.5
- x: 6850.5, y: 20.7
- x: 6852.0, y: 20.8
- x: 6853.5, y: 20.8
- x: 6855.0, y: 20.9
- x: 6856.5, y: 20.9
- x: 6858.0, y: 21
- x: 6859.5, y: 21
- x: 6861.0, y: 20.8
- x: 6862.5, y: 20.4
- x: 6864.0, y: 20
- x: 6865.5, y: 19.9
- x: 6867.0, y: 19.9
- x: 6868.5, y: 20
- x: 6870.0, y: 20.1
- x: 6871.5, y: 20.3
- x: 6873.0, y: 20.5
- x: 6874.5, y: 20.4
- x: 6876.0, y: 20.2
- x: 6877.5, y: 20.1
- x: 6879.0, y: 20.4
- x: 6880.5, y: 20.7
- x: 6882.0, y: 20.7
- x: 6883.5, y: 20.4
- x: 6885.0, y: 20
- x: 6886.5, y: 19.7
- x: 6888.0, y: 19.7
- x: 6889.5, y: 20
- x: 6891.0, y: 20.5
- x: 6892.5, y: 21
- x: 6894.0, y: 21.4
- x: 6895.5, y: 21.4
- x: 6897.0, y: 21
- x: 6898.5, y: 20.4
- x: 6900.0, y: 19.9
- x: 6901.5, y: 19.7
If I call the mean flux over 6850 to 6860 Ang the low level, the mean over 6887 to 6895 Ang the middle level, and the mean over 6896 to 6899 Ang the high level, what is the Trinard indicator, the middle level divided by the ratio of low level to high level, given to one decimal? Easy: 20.4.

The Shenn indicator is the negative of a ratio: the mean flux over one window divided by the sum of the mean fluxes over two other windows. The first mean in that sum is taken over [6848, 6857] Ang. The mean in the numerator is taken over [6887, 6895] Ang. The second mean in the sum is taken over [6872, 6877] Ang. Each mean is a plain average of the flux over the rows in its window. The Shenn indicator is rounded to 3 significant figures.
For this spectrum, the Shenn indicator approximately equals -0.499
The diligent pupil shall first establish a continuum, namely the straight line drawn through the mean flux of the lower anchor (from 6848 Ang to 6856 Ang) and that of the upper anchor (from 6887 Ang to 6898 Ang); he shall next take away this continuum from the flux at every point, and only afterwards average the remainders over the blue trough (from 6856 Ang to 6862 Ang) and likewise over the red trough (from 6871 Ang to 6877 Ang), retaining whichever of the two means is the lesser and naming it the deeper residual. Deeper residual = -0.4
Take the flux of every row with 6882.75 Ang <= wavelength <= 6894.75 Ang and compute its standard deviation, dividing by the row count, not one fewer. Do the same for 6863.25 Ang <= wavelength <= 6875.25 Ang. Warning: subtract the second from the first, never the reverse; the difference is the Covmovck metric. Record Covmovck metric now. 0.36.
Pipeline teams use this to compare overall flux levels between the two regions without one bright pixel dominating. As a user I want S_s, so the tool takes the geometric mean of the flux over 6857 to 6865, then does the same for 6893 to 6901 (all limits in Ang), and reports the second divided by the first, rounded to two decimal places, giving 1.01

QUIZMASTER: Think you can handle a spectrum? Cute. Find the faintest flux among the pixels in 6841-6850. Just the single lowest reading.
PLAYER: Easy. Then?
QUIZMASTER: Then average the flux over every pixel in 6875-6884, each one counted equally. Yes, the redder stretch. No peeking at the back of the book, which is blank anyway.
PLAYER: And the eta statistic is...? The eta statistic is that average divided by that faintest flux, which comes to 1.01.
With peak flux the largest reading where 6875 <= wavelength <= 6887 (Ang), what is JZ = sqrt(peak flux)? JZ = 4.55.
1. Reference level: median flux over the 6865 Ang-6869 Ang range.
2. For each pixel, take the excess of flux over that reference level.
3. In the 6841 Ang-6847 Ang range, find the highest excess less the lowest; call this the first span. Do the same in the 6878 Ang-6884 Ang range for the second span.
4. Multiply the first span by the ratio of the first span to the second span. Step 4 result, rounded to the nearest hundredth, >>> 0.00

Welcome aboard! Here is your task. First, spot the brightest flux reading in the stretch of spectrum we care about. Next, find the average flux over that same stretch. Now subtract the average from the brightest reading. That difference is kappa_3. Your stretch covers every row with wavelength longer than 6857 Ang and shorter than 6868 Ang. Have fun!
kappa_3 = 0.57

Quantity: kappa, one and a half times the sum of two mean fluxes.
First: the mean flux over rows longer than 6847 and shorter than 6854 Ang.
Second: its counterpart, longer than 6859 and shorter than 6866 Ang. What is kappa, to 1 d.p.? 61.6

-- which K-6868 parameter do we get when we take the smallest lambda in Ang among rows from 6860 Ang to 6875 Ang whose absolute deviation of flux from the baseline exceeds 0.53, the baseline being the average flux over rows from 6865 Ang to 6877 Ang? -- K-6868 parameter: 6861.0 Ang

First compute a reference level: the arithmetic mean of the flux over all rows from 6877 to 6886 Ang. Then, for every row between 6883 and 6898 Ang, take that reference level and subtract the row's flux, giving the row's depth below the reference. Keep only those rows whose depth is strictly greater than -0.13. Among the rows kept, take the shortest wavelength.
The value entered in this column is 6883.5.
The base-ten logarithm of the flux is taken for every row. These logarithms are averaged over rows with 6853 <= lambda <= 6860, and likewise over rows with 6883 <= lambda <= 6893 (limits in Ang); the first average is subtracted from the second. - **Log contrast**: -0.016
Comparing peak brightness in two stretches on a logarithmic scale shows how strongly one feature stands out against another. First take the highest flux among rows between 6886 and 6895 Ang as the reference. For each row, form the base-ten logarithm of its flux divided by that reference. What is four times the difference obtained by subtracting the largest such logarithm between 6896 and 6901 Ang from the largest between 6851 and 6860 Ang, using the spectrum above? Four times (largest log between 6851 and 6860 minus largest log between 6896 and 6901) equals 0.00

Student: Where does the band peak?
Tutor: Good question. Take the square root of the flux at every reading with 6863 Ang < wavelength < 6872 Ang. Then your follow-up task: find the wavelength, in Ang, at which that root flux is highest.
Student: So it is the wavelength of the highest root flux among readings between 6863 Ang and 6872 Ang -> 6871.5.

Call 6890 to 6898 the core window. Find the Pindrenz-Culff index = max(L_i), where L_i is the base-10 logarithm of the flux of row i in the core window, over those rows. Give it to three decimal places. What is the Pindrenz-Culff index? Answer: 1.330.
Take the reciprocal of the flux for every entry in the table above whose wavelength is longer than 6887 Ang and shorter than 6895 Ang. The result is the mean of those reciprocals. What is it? 0.0488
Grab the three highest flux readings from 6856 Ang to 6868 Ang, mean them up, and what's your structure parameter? 21.0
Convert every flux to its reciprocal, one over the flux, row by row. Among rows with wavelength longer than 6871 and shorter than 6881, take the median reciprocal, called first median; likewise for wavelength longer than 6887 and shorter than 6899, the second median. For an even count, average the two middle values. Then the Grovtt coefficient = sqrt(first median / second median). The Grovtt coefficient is 1.008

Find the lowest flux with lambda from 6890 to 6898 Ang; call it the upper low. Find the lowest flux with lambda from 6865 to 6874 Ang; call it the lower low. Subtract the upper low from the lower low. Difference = -0.6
